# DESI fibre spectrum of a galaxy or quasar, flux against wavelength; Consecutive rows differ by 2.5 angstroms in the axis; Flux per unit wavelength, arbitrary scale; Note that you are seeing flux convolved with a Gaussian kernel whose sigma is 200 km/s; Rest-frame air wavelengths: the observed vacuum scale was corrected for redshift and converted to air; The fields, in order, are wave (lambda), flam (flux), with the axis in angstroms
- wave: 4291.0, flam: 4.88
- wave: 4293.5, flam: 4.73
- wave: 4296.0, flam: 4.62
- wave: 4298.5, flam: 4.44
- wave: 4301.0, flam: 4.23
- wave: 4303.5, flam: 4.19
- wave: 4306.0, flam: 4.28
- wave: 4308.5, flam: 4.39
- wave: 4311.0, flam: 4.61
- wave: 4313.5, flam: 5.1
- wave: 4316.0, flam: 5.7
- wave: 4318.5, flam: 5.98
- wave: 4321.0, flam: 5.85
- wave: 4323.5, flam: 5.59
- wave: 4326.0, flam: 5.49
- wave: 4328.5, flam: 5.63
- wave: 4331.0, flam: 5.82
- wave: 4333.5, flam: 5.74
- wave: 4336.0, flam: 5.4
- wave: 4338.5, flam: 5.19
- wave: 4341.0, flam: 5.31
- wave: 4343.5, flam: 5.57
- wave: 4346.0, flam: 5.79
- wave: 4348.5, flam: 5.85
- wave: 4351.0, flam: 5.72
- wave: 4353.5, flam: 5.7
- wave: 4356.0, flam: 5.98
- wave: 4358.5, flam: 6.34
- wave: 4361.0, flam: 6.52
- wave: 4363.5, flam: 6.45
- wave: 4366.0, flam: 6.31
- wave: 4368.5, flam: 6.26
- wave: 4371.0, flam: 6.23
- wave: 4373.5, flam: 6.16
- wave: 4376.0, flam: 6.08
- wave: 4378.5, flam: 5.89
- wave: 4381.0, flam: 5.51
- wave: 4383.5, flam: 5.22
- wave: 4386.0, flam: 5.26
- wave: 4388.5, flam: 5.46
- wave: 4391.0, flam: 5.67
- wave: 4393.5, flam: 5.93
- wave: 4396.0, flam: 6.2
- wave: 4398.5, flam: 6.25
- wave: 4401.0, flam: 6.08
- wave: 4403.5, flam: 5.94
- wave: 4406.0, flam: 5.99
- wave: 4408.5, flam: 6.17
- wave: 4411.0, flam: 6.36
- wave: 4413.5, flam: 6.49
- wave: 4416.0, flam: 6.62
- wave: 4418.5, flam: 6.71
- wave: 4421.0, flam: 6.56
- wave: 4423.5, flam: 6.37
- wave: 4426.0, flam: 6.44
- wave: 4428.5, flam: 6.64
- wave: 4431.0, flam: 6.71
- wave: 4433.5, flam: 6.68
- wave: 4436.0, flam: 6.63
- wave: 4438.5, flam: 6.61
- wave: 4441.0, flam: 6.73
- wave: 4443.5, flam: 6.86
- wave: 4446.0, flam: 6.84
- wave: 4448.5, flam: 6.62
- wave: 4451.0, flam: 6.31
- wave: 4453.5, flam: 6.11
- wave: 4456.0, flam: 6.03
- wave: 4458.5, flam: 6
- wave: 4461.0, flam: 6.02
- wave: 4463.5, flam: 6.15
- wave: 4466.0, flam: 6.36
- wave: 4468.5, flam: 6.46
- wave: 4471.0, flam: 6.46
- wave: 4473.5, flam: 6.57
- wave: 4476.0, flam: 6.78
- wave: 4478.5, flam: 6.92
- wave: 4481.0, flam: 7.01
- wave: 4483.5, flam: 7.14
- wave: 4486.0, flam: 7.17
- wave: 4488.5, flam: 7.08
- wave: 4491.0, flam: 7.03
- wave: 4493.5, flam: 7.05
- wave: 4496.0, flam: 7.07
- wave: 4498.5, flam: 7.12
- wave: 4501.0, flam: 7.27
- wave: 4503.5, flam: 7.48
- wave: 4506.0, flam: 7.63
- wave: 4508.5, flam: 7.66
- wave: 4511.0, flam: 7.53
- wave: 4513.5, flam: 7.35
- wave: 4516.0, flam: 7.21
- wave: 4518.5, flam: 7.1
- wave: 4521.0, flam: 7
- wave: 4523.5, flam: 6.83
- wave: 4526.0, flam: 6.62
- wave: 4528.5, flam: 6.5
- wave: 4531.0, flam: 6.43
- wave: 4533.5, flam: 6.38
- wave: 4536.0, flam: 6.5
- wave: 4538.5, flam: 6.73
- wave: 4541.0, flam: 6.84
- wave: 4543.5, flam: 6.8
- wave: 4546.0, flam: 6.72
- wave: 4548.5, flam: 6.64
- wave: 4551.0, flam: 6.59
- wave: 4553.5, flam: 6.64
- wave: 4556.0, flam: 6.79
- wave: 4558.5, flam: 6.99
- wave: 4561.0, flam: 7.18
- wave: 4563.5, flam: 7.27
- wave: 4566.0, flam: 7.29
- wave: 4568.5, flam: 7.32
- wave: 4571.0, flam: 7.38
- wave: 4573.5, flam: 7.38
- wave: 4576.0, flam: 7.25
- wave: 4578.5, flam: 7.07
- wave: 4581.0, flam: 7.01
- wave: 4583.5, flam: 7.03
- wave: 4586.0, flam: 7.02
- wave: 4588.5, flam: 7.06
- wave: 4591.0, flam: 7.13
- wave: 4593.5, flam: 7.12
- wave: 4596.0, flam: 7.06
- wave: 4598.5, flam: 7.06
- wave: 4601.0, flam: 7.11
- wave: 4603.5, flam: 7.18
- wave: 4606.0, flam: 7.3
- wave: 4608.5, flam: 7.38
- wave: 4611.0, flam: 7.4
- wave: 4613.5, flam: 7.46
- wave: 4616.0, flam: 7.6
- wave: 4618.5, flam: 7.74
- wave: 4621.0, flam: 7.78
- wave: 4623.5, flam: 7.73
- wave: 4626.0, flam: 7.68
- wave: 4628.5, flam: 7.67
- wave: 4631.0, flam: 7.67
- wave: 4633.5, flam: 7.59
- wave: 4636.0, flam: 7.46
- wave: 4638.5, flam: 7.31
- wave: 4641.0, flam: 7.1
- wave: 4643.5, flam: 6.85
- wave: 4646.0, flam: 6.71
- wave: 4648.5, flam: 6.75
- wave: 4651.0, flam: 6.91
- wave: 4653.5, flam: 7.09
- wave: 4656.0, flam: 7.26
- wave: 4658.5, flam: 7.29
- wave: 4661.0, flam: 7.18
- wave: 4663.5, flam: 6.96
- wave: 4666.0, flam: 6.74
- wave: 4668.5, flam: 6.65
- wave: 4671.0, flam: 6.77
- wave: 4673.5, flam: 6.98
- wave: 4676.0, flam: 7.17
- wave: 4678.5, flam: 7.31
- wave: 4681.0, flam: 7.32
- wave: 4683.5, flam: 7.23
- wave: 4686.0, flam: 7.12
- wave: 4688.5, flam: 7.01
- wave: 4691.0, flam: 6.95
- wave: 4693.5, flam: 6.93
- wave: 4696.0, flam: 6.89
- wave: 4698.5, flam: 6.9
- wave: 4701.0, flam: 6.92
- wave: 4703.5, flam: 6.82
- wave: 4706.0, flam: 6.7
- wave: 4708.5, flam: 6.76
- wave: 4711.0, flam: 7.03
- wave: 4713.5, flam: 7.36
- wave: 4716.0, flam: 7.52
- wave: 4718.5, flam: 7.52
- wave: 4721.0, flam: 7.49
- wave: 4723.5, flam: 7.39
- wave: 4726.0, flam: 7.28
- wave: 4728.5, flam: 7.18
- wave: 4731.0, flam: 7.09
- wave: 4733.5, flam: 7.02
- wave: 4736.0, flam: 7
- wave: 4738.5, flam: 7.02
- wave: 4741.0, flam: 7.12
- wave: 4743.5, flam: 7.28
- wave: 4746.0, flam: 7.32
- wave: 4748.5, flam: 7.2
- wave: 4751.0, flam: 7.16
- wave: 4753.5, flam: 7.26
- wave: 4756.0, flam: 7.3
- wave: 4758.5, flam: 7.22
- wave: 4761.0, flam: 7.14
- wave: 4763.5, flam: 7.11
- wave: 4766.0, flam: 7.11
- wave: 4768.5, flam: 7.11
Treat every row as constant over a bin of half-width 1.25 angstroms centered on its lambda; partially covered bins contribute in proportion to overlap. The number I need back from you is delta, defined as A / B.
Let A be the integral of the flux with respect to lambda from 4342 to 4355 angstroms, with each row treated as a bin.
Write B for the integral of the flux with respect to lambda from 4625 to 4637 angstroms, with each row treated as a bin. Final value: 0.81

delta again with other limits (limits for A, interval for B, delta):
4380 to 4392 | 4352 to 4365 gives 0.81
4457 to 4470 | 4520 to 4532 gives 1.01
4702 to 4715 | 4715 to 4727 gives 1.01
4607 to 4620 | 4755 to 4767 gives 1.13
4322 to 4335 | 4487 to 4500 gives 0.80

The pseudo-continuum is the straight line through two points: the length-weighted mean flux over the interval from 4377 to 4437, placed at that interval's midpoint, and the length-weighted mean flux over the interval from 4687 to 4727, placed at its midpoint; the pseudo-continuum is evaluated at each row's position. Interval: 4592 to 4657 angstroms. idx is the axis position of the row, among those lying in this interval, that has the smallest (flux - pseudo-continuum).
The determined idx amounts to 4646.0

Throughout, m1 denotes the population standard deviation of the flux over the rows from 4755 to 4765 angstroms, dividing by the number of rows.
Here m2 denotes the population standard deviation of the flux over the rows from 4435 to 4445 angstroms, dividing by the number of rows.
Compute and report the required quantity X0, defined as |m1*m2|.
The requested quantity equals 0.007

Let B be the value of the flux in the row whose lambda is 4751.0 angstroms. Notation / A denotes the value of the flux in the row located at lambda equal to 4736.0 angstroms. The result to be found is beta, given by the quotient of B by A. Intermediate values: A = 7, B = 7.16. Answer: 1.02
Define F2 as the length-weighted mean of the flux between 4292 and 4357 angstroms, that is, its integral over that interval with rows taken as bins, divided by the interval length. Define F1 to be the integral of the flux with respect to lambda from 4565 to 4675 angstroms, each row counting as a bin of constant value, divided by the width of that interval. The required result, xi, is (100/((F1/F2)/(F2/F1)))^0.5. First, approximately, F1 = 7.2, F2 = 5.3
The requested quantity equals 7.3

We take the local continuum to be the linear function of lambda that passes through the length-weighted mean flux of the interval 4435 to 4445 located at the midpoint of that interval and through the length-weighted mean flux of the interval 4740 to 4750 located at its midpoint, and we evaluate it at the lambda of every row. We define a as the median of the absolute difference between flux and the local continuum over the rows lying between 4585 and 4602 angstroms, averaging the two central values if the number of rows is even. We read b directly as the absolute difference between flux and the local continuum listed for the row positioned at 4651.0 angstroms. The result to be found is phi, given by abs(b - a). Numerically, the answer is 0.07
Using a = 0.09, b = 0.16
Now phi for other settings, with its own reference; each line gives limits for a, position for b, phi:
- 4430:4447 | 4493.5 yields 0.17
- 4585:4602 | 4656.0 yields 0.09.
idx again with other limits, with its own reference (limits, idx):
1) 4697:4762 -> 4706.0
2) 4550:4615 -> 4551.0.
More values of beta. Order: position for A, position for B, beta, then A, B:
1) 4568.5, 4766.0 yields 0.97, 7.32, 7.11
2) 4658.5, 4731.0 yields 0.97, 7.29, 7.09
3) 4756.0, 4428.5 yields 0.91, 7.3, 6.64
